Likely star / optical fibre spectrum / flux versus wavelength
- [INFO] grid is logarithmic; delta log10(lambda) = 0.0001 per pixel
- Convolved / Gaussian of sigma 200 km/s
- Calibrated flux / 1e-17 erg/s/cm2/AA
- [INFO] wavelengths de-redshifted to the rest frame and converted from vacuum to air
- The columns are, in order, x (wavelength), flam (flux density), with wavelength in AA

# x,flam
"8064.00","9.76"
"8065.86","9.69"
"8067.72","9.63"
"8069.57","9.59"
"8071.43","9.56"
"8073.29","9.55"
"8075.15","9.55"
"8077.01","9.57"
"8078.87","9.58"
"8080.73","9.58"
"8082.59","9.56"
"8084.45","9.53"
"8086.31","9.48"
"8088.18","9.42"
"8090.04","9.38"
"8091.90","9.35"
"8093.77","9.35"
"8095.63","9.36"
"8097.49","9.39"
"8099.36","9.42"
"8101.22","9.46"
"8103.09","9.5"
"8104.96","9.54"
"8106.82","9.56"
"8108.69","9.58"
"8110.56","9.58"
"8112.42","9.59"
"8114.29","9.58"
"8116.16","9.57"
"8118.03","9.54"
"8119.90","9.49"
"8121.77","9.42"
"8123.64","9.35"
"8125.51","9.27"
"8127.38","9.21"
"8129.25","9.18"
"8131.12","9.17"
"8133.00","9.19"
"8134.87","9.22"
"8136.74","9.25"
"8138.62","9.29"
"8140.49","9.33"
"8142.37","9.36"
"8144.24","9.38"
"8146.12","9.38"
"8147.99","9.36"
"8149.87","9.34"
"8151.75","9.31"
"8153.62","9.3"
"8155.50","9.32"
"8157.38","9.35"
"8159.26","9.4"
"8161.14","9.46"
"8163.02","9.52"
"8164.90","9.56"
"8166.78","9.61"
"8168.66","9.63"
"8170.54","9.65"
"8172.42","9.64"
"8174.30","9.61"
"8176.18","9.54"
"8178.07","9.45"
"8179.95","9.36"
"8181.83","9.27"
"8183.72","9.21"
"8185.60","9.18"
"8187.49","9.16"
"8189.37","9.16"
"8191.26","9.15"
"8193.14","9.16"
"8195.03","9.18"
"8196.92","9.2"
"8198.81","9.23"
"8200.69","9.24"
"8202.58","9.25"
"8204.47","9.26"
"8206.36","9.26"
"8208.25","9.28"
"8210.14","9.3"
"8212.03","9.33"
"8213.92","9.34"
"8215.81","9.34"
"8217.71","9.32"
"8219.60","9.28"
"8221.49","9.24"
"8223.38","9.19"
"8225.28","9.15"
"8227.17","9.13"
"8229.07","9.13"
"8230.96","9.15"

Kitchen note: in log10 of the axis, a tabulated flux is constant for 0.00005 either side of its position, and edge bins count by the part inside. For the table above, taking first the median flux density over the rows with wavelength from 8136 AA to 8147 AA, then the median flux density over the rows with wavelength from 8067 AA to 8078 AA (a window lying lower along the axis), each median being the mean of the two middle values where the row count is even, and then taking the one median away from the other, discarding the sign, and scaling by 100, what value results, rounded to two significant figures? 22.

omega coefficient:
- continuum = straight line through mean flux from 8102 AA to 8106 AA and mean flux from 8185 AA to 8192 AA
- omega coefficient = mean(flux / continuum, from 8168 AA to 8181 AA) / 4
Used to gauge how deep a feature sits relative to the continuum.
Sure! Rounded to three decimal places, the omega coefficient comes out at 0.259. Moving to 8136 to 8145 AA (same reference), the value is 0.249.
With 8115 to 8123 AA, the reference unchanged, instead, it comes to 0.251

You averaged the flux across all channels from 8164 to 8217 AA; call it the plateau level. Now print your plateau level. 9.34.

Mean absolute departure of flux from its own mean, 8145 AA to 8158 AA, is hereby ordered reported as 0.023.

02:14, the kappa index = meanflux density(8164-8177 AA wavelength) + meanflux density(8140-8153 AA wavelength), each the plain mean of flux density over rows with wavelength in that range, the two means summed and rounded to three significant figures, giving 19.0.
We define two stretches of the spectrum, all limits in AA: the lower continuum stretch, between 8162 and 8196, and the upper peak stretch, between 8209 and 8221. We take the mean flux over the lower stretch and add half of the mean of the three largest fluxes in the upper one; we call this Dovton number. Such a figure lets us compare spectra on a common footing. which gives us 14.1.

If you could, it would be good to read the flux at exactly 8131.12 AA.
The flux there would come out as 9.17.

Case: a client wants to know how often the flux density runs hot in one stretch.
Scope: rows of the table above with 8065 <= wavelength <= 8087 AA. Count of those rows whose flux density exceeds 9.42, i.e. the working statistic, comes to 12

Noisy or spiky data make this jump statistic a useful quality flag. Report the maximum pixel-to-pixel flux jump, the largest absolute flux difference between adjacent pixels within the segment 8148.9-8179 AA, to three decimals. 0.090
